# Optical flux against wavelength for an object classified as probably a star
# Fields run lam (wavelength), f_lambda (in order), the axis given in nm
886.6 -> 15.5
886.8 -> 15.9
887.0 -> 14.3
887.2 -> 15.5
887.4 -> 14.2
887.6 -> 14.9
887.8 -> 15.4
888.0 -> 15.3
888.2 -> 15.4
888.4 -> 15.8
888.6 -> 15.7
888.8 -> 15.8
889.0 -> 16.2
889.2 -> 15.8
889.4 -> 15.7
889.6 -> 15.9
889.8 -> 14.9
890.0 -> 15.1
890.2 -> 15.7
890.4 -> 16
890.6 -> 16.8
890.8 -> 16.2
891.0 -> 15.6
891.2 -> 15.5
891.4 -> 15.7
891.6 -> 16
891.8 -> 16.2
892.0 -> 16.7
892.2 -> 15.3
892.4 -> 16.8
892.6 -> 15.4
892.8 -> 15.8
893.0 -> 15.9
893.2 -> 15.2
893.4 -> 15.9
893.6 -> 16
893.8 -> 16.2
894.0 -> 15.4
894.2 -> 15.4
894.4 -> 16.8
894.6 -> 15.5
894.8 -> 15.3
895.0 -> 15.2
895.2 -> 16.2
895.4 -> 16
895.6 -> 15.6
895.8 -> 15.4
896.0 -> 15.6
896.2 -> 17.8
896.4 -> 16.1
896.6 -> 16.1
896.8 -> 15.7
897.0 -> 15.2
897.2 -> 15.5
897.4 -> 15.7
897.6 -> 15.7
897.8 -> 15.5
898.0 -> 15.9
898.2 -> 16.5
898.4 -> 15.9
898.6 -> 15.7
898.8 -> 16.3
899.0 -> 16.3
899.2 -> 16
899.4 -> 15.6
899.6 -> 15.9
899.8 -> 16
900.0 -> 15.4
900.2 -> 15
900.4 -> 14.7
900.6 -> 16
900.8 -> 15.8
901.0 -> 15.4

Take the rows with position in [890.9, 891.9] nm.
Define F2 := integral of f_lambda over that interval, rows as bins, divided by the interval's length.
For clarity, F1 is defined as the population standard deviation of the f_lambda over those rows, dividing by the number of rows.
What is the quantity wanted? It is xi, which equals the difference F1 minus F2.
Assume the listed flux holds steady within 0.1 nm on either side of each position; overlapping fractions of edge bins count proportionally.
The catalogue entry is -15.5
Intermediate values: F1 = 0.26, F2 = 15.8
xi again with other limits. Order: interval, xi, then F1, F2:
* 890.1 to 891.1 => -15.6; 0.43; 16.1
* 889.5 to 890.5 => -15.1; 0.44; 15.5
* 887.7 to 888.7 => -15.3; 0.19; 15.5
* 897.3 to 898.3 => -15.5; 0.34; 15.9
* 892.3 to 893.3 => -15.3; 0.55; 15.8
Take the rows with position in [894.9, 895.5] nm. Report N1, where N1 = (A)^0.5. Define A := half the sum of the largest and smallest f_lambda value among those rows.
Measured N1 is 3.96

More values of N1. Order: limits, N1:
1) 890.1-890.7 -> 4.03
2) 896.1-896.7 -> 4.12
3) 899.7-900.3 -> 3.94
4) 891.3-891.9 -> 3.99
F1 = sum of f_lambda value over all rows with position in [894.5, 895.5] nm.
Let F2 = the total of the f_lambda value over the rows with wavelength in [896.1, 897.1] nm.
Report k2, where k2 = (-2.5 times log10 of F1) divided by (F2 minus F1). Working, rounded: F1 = 78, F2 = 80.9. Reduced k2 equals -1.8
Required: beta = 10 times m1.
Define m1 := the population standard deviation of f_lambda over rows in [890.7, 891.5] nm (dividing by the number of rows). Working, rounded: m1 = 0.27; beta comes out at 2.7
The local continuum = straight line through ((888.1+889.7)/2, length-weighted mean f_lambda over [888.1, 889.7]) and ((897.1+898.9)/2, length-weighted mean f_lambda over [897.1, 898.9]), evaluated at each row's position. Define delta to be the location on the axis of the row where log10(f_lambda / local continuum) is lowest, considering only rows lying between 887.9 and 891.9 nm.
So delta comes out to 889.8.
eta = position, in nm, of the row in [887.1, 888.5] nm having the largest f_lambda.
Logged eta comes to 888.4 nm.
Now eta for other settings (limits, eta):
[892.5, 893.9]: 893.8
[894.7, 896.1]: 895.2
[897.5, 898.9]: 898.2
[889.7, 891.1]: 890.6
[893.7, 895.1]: 894.4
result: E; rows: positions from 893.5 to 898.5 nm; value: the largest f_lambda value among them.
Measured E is 17.8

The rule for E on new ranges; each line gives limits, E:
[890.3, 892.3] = 16.8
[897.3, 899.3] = 16.5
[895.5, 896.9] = 17.8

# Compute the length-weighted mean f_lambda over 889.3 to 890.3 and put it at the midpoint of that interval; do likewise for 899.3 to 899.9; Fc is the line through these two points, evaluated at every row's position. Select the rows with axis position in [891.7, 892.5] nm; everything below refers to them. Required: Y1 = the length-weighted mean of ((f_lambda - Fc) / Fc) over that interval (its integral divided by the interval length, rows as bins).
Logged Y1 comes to 0.045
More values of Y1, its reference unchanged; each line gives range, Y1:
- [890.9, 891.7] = 0.012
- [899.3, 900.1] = -0.007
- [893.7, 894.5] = 0.021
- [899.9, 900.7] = -0.037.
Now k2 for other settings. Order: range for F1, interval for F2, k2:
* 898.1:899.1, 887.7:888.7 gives 1.5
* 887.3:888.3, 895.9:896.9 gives -0.8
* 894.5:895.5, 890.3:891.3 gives -2.5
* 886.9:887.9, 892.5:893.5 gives -1.2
